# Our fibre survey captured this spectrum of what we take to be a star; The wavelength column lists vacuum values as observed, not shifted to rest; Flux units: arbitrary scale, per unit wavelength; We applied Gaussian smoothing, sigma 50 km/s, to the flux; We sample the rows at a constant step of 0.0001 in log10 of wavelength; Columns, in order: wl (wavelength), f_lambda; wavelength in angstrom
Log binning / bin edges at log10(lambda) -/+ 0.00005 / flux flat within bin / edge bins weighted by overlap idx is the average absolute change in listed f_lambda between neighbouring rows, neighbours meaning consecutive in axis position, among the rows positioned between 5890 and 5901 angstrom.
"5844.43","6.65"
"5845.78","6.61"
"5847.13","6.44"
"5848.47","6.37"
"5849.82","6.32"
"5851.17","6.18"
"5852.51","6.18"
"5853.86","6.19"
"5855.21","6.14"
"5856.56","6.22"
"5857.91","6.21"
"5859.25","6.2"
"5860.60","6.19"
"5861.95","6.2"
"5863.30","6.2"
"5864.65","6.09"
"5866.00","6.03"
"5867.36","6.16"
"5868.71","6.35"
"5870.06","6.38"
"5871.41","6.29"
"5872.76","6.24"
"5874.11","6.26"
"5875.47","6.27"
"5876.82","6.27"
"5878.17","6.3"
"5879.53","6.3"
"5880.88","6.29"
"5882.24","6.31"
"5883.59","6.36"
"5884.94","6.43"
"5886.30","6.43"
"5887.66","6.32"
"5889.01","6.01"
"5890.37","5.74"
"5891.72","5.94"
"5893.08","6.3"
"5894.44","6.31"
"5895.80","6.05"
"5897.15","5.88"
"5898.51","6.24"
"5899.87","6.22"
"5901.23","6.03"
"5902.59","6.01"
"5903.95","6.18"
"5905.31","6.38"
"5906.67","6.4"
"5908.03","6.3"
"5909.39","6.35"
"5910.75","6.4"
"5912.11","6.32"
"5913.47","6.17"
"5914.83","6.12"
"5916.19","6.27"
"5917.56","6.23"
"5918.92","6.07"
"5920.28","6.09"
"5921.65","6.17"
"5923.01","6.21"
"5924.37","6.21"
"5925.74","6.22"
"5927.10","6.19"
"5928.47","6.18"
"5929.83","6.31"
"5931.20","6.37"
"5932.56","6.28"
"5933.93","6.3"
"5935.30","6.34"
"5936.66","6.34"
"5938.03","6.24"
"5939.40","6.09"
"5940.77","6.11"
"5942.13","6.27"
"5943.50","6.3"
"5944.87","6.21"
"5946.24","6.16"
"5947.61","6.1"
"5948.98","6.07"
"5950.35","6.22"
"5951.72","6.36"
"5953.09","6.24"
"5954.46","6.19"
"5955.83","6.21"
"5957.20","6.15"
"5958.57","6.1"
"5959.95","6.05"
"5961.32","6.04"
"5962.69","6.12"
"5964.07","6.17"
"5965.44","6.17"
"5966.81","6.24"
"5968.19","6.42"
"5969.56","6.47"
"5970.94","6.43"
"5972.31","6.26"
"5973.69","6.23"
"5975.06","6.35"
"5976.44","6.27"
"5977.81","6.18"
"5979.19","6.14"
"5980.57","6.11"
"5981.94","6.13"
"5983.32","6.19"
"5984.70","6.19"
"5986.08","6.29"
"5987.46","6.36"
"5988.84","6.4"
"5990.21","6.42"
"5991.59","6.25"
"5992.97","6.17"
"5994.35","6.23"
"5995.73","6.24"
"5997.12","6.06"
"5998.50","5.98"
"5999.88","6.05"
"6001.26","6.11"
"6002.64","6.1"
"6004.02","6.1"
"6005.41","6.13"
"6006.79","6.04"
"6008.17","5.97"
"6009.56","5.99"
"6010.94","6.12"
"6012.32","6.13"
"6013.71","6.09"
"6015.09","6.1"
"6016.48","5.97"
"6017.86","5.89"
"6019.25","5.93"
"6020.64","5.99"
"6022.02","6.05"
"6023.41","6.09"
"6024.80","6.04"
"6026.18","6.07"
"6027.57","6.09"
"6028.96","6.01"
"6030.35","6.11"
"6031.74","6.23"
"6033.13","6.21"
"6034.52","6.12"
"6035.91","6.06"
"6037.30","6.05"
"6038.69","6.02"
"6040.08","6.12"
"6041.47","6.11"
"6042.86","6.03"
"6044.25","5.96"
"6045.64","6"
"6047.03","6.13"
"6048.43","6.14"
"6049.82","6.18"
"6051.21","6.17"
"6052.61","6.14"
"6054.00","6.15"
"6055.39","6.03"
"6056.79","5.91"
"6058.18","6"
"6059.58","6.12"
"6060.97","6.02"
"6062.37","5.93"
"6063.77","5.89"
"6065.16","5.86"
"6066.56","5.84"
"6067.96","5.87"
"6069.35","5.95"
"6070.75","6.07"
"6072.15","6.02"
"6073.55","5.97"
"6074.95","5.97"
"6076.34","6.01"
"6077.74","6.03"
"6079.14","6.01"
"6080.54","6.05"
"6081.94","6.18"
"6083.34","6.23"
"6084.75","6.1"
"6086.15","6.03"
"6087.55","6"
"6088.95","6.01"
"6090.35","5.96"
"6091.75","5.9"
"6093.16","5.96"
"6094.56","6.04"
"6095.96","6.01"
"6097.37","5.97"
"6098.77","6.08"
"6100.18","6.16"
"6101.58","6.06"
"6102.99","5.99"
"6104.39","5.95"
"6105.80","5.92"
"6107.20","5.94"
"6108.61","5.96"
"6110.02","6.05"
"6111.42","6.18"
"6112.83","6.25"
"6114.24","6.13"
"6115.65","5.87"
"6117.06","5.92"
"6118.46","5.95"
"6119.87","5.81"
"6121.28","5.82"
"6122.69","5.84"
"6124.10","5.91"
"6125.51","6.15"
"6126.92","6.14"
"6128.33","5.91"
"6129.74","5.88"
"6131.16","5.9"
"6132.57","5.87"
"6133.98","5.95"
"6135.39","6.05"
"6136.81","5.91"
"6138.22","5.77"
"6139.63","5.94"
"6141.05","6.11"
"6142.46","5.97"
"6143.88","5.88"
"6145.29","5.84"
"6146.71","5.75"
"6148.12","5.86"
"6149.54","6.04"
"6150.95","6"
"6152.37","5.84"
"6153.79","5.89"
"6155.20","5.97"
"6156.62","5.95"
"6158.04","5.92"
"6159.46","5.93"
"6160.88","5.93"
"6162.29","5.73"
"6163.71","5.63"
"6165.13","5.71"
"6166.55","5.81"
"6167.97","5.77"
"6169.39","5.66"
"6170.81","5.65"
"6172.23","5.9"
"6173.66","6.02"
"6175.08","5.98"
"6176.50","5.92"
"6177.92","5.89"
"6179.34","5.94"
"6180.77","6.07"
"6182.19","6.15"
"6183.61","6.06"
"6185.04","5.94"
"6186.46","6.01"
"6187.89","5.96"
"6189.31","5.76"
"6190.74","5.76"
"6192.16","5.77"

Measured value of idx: 0.197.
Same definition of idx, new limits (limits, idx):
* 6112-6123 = 0.090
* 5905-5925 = 0.071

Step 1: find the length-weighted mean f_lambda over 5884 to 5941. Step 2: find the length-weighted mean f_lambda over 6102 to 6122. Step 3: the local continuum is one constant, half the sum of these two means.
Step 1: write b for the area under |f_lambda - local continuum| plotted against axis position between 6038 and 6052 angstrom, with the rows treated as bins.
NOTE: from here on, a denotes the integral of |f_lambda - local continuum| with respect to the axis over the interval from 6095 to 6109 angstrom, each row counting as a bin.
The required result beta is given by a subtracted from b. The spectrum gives -0.5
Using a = 1.4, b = 0.91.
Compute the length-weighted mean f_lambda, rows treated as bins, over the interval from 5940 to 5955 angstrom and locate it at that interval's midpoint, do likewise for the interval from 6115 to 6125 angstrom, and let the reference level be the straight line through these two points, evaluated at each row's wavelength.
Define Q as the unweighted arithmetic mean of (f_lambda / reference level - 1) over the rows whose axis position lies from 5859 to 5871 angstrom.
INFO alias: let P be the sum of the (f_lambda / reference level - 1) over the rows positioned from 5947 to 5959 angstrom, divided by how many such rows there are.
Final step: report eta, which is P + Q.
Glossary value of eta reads -0.026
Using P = -0.002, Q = -0.025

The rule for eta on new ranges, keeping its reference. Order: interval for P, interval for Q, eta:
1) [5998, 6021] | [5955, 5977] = 0.002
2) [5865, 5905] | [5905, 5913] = -0.005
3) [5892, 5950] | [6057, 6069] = -0.014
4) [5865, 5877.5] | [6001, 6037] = -0.016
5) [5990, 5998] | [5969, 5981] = 0.037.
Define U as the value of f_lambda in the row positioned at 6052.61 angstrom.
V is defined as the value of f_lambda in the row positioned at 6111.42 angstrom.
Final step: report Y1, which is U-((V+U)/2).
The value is -0.02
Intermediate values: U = 6.14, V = 6.18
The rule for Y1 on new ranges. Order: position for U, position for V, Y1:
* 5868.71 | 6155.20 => 0.19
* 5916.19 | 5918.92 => 0.10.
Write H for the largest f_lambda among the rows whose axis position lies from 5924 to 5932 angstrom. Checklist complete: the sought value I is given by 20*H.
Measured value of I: 127.4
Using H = 6.37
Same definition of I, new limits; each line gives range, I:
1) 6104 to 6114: 125.0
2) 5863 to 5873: 127.6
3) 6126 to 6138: 122.8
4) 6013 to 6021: 122.0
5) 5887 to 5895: 126.4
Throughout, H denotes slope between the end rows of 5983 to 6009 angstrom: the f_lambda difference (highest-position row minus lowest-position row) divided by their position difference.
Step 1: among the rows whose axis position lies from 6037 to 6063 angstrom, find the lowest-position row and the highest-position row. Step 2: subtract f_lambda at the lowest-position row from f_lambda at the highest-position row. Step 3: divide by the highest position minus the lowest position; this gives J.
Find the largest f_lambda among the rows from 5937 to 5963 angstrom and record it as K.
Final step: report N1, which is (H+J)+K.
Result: 6.35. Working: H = -0.009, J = -0.005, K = 6.36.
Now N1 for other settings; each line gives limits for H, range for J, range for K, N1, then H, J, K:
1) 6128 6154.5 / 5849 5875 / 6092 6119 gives 6.25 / -0.001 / -0.002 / 6.25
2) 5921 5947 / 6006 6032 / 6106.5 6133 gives 6.26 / 0.000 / 0.008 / 6.25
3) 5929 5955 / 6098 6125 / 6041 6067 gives 6.17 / -0.005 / -0.007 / 6.18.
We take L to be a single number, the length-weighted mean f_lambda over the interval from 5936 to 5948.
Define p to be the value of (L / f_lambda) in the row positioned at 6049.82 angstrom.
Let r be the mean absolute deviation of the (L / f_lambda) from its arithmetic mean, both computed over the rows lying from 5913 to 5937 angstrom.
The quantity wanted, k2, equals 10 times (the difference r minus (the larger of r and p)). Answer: -9.9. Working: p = 1.00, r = 0.0112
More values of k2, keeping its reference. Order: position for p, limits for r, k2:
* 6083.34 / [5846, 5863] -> -9.8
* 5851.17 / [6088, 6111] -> -9.9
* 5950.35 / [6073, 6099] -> -9.9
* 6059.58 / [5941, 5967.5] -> -10.0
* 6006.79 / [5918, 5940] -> -10.1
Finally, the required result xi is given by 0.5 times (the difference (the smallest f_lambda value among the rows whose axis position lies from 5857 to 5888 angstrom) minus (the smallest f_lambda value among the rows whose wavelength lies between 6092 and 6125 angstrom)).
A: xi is 0.11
